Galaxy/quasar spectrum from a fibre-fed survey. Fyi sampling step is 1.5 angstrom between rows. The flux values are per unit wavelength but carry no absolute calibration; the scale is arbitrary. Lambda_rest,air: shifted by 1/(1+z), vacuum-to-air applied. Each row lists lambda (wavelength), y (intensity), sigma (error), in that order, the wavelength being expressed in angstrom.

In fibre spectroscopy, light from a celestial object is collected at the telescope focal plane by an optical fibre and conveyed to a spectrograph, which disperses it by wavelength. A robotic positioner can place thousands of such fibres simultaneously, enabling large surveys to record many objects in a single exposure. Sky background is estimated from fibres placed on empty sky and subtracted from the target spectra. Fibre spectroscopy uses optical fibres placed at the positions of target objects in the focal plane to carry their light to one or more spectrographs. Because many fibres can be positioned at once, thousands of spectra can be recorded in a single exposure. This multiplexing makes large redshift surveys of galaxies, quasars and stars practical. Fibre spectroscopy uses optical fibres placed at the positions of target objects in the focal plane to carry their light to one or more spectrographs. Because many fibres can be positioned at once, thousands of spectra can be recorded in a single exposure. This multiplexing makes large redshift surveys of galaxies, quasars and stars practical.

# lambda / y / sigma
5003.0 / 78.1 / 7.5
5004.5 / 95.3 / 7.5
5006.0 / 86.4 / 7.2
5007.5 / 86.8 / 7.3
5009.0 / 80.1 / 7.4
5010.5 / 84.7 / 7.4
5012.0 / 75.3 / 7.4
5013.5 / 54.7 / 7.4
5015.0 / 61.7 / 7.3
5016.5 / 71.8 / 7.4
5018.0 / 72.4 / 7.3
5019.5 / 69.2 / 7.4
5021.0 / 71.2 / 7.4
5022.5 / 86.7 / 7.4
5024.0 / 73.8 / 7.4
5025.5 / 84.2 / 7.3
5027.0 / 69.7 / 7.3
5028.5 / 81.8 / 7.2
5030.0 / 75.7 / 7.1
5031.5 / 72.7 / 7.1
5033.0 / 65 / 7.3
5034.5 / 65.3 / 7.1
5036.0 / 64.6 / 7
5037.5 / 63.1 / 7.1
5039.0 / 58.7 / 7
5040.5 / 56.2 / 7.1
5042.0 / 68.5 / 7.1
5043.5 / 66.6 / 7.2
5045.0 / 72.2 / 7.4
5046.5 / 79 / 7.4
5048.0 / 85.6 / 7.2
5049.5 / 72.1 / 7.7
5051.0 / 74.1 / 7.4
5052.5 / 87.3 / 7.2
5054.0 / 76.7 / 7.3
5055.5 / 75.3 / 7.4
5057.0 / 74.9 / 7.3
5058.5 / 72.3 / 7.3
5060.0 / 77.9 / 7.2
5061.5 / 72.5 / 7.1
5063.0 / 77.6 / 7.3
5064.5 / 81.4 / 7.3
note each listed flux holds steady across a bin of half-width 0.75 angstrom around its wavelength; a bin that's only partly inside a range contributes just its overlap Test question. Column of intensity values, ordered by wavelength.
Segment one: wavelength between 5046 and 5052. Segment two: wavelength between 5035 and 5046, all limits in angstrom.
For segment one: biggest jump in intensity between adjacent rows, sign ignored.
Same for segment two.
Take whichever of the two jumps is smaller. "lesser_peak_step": 12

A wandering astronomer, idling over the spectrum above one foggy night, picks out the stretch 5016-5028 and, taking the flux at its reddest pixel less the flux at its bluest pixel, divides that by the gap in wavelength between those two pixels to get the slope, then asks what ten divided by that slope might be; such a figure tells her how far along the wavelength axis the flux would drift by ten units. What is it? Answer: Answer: -50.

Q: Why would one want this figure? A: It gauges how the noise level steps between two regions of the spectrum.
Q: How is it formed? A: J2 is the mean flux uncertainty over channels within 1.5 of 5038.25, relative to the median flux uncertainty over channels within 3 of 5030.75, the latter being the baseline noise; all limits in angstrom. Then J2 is 0.99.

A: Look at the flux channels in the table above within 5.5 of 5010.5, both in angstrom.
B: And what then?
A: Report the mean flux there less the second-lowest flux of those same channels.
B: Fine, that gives 14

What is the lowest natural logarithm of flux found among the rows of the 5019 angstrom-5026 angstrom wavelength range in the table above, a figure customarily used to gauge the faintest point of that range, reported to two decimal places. 4.24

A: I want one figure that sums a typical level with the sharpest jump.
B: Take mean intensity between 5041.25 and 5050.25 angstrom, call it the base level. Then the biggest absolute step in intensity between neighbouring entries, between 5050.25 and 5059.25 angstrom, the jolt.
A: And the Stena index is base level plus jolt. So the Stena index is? 87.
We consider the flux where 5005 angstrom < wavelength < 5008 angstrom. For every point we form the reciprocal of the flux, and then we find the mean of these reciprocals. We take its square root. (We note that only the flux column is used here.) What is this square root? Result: 0.107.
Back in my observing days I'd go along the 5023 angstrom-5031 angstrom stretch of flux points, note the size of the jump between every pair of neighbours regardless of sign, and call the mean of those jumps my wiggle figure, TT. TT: 10.8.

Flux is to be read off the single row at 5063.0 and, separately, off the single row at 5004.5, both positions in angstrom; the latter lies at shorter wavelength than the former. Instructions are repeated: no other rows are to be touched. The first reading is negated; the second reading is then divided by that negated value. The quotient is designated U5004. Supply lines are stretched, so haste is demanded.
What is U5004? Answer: -1.23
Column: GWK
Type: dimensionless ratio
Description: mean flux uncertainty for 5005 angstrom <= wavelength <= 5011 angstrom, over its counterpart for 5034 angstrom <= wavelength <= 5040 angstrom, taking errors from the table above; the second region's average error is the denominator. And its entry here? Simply 1.04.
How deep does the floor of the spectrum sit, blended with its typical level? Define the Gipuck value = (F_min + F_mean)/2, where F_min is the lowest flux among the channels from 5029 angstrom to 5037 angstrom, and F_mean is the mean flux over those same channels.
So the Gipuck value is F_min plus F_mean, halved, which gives 67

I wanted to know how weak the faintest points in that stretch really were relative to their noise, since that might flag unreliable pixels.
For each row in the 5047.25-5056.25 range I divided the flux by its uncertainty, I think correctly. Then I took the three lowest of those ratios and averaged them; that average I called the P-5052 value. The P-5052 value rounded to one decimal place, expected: 9.9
